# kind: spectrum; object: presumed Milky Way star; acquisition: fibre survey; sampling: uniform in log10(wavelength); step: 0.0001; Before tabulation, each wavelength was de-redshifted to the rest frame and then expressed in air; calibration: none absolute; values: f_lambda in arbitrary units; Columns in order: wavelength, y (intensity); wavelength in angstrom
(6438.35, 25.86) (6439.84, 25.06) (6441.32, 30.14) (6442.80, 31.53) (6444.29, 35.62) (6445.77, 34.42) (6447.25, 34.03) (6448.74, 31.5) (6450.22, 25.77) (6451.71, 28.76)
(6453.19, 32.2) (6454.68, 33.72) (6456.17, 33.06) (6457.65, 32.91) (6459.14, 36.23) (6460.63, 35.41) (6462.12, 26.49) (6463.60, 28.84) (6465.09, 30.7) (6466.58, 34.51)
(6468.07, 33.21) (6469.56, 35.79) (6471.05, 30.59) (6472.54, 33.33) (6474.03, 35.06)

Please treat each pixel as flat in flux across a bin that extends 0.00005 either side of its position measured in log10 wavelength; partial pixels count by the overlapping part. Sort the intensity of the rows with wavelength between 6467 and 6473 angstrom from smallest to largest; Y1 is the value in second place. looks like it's 33.21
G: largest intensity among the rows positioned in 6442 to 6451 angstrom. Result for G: 35.62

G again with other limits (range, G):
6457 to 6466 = 36.23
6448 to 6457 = 33.72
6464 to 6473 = 35.79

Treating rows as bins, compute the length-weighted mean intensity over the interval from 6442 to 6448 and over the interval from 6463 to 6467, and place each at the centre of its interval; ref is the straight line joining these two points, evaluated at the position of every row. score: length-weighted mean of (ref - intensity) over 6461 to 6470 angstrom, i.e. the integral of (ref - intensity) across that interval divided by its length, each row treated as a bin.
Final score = -0.5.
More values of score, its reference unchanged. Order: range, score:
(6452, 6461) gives -1.3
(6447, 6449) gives 0.7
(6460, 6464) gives 1.3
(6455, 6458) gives -0.8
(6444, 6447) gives -1.0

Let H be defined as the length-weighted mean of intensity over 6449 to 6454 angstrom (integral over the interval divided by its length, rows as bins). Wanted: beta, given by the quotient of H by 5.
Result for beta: 5.85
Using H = 29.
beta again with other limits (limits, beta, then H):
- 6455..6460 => 6.81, 34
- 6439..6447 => 6.29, 31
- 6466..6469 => 6.79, 34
